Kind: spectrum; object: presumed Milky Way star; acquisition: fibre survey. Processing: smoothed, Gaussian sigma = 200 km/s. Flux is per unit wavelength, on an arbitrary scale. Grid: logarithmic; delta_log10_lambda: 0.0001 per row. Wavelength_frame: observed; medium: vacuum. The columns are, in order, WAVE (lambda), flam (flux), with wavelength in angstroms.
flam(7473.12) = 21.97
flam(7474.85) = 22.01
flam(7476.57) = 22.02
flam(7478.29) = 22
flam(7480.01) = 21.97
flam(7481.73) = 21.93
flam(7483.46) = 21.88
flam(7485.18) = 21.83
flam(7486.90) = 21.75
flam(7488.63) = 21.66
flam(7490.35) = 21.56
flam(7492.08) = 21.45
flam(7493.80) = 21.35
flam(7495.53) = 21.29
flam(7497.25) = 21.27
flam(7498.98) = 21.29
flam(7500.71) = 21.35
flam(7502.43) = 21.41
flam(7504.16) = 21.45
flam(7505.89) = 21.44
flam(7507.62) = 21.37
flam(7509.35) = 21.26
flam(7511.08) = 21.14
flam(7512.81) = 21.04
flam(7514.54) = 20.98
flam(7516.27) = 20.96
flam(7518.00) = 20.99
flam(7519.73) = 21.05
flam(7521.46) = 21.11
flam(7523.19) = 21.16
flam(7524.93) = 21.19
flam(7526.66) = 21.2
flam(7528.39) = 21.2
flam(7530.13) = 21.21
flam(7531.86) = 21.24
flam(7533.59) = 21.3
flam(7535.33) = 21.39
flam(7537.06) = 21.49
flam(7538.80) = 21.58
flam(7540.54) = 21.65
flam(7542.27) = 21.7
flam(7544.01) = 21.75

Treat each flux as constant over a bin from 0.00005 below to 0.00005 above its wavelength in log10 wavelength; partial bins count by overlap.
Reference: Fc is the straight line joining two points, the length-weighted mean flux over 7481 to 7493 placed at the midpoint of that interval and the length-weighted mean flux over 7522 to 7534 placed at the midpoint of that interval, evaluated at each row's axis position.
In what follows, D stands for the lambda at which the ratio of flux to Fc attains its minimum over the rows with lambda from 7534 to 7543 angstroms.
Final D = 7535.33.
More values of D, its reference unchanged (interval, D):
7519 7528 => 7519.73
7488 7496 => 7495.53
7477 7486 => 7485.18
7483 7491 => 7490.35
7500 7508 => 7500.71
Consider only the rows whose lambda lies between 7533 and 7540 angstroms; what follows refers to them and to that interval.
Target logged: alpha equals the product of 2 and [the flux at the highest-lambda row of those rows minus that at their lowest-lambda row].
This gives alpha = 0.56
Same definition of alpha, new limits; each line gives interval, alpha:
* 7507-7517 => -0.82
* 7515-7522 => 0.30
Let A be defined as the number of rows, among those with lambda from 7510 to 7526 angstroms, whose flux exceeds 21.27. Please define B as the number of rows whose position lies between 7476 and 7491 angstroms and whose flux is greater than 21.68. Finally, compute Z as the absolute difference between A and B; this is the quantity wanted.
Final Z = 7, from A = 0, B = 7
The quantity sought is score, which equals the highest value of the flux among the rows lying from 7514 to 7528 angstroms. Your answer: 21.2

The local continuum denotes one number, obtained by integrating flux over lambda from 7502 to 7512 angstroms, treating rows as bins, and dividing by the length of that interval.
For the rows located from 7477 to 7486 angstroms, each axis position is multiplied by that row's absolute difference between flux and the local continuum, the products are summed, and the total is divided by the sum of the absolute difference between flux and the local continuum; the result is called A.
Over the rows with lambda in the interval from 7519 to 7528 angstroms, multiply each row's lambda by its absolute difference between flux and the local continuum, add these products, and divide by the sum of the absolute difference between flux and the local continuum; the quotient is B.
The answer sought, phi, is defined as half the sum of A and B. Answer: 7502.0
